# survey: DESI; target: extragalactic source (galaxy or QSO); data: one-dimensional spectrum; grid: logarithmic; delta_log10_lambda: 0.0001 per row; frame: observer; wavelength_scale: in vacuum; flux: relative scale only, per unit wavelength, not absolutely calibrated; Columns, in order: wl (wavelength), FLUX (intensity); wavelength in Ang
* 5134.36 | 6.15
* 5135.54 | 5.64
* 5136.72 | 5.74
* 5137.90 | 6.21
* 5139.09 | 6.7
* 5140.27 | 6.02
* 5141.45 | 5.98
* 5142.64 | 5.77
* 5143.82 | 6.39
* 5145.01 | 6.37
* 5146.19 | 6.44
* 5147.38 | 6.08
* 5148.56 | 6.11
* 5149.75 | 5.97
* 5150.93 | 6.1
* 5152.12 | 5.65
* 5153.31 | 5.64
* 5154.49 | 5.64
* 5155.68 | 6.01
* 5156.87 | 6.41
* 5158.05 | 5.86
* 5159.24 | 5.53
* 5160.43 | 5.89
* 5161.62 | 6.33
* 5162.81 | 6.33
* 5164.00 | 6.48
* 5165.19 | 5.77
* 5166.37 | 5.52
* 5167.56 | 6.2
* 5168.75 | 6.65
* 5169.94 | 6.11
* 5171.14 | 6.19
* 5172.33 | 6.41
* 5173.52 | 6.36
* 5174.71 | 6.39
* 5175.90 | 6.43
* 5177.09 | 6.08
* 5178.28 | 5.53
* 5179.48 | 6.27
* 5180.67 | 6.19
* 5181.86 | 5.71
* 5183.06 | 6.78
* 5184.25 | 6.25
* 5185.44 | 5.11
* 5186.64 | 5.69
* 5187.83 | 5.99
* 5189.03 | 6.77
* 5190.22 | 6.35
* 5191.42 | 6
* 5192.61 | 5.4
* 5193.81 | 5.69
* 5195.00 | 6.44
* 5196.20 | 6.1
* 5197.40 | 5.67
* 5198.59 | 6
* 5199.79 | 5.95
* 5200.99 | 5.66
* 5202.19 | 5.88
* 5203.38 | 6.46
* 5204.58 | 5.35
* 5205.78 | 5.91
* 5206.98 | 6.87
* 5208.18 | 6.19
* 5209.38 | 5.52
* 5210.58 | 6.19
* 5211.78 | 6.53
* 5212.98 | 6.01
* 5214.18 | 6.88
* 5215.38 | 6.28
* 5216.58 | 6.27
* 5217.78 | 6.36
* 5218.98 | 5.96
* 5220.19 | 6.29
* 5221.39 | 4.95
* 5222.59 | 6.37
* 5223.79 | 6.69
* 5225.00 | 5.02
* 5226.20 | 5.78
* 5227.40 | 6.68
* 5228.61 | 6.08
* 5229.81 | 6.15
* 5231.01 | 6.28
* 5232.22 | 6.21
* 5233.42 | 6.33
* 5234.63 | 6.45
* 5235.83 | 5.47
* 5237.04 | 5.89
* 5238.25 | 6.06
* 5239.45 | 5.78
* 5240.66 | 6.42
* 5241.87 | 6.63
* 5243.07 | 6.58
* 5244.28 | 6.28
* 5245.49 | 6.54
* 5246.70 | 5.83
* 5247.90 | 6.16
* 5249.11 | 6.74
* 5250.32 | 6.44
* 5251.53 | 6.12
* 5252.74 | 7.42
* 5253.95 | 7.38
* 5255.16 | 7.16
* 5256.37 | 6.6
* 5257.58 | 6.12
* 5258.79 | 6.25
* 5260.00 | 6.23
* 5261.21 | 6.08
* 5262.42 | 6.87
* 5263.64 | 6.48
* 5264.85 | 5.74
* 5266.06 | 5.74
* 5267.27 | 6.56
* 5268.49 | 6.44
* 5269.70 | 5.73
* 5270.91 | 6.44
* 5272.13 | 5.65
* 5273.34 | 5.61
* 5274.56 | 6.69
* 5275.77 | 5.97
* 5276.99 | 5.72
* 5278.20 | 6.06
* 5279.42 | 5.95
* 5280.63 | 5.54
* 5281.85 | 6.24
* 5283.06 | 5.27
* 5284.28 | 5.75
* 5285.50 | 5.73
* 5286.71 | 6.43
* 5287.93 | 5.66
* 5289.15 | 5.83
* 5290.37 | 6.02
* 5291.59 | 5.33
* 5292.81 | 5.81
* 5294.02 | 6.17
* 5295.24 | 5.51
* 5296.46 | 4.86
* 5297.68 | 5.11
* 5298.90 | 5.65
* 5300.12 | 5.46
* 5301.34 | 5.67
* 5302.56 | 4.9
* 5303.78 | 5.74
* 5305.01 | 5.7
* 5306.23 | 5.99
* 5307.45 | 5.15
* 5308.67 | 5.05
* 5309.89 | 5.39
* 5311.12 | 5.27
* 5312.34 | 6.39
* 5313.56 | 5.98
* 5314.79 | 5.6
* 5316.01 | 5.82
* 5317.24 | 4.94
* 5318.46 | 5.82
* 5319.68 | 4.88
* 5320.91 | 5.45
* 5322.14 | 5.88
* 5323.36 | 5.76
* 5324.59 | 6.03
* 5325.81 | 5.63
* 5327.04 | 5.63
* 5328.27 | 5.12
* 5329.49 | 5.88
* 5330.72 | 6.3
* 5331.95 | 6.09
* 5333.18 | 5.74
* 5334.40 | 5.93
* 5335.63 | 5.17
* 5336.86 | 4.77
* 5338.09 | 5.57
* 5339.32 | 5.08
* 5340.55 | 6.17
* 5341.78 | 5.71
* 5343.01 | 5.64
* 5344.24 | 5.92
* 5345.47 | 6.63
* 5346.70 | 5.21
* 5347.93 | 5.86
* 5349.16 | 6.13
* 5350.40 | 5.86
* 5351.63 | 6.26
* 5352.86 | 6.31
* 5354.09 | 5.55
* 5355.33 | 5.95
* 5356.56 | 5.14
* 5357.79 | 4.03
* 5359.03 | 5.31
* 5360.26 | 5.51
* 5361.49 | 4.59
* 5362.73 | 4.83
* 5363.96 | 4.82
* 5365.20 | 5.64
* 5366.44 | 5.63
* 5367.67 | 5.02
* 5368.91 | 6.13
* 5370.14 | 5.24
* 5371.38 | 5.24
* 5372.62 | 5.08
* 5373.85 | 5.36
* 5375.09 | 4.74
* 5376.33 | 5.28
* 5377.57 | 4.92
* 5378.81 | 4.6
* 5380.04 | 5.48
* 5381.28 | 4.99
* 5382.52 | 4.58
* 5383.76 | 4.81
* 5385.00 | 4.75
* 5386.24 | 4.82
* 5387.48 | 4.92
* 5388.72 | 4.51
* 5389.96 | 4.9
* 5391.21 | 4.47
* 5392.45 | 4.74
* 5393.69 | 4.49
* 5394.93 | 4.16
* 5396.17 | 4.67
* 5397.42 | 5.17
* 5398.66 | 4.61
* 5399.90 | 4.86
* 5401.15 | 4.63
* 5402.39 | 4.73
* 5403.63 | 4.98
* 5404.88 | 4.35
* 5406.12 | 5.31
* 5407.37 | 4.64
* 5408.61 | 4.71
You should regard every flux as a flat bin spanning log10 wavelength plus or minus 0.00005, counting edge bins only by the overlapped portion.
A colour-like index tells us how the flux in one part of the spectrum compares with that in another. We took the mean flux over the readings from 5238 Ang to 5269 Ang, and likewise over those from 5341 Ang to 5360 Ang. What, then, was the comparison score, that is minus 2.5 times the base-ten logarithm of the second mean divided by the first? 0.13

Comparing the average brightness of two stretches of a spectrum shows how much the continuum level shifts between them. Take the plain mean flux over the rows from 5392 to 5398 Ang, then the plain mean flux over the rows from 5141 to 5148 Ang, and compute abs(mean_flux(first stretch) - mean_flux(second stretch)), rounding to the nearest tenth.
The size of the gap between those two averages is 1.5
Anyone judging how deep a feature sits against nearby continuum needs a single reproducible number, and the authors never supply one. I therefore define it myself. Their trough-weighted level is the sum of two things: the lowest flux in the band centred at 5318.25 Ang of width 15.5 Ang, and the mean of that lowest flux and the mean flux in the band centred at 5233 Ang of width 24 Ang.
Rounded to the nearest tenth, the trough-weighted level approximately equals 10.4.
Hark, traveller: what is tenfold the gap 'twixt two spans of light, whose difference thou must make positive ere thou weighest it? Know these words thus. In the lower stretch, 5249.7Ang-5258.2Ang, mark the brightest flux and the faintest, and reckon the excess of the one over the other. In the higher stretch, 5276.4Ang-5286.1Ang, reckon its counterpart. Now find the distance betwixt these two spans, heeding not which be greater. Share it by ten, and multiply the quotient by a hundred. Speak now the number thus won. 3.3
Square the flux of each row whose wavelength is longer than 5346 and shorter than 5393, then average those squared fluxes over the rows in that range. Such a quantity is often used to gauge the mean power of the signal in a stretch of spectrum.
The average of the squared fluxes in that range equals 27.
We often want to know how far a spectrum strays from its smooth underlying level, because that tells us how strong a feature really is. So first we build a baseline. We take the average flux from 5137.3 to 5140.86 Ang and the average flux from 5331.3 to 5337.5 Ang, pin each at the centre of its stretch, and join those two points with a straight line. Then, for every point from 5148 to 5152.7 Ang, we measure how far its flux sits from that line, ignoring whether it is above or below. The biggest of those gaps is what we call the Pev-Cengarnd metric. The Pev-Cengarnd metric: 0.61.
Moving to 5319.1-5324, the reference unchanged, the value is 0.72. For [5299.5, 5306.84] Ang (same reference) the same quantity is 0.77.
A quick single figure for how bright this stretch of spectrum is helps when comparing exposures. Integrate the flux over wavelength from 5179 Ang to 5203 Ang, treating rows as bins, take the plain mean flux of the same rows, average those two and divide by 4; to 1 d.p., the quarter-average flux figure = 18.7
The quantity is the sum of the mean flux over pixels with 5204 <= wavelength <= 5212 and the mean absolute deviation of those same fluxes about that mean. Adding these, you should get 6.5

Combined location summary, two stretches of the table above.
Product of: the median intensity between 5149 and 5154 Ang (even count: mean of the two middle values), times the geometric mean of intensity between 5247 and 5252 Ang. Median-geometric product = 37.0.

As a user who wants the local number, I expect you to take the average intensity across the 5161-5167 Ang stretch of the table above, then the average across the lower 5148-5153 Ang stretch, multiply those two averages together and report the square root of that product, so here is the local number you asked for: 6.0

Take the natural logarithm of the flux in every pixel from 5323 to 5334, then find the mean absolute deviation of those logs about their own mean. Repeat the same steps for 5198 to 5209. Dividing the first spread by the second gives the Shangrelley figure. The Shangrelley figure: 0.82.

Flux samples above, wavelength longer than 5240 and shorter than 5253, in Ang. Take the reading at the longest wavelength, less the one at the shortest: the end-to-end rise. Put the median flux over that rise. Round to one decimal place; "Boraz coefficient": 6.4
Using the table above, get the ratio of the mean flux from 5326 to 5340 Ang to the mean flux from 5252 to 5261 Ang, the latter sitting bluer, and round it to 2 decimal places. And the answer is 0.83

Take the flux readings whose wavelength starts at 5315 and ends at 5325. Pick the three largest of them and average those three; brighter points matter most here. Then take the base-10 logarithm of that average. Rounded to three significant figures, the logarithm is 0.772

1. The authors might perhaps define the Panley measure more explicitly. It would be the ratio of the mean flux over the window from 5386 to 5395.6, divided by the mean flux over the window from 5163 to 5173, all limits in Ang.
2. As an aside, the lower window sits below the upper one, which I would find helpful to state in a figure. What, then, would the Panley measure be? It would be 0.75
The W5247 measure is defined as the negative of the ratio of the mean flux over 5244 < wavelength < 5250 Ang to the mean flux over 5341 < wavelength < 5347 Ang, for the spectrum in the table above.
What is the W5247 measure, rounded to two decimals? -1.08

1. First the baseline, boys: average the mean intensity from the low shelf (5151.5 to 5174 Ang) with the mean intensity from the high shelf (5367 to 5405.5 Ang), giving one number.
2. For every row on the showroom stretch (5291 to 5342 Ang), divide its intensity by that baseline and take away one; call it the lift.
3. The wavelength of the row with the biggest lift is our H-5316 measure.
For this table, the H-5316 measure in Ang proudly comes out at 5312.34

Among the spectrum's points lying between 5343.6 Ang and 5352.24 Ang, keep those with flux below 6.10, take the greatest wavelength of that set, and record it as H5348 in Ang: 5350.40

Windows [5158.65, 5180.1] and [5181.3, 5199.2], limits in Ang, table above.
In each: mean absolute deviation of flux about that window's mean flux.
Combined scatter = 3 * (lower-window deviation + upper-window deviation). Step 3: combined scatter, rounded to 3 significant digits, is 1.93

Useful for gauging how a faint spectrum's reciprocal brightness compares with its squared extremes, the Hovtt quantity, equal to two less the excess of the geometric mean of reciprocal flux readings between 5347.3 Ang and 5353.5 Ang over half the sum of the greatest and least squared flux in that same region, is 39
